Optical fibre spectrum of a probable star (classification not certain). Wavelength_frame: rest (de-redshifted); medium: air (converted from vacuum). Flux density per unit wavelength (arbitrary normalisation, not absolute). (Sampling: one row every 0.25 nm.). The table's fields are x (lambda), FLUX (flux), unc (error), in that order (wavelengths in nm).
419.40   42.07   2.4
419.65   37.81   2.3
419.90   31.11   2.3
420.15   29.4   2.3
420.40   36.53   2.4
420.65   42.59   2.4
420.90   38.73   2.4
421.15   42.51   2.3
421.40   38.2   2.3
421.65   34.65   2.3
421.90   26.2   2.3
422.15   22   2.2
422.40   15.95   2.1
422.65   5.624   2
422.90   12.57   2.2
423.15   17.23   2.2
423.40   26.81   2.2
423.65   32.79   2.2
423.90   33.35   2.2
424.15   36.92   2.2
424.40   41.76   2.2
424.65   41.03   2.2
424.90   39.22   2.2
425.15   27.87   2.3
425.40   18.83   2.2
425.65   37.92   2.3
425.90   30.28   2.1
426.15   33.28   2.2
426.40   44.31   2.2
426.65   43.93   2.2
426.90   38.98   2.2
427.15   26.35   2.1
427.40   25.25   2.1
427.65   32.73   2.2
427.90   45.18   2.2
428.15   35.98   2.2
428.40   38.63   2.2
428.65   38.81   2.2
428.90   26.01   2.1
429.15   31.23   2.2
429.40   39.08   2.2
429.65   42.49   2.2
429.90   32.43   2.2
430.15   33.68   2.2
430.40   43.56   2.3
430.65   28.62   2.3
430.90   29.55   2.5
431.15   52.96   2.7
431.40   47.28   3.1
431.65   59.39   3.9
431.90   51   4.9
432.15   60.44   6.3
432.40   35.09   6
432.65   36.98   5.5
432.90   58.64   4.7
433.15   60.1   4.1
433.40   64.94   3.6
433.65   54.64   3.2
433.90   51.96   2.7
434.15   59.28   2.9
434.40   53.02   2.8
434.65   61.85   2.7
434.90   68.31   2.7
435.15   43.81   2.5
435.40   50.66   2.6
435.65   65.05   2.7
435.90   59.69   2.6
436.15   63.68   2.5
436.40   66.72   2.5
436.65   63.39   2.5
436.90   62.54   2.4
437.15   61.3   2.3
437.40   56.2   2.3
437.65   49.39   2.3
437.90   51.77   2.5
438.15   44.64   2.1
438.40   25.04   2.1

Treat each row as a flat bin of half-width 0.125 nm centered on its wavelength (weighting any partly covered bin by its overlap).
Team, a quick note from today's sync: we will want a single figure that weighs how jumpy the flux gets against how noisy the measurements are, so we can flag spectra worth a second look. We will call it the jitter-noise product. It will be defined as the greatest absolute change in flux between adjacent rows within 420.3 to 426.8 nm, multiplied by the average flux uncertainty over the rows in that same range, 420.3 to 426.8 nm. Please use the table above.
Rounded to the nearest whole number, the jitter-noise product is 43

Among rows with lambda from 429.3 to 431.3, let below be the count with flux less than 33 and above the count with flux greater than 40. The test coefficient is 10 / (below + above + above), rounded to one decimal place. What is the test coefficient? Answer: 1.1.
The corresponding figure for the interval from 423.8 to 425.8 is 1.7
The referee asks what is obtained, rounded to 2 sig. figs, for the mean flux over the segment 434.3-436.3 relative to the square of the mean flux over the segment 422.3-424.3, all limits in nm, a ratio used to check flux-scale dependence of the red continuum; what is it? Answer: 0.11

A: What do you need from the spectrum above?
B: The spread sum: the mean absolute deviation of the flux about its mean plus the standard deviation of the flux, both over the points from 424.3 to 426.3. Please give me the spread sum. 14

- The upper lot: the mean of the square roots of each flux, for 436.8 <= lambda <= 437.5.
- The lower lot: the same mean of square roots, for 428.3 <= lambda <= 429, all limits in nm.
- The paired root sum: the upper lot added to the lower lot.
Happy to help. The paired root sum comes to 13.6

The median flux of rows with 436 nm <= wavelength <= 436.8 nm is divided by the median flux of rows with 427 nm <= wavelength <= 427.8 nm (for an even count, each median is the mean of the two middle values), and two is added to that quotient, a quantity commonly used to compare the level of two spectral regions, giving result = 4.4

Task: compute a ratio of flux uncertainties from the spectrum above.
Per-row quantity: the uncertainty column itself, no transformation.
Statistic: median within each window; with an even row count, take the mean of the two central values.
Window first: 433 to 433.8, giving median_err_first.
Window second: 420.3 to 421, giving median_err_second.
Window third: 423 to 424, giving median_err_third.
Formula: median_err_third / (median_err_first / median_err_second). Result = 1.5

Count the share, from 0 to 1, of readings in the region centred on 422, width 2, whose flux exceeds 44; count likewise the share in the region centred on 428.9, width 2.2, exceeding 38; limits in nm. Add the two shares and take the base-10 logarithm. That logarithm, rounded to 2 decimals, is -0.26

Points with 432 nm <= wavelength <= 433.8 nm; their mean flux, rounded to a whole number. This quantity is 53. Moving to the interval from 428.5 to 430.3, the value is 35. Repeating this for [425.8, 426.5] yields 36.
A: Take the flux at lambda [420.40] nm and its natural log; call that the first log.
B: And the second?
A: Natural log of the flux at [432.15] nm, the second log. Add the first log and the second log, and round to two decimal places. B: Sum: 7.70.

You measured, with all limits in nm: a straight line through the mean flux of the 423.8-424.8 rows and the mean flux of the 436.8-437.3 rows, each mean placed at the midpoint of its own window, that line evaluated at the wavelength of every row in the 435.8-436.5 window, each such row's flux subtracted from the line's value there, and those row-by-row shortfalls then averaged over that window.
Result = -3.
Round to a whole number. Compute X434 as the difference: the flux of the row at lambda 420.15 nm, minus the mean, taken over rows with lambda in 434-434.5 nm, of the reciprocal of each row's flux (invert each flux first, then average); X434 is 29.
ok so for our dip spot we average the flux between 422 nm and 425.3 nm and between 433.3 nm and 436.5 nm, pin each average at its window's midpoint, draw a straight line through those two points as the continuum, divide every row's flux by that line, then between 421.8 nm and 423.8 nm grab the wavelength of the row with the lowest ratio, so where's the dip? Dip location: 422.65 nm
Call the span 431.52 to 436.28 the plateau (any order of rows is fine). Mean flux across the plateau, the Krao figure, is 56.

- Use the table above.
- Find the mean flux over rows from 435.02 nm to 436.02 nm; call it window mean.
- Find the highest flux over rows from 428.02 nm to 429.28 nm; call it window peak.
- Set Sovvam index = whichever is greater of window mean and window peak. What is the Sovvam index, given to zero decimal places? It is 55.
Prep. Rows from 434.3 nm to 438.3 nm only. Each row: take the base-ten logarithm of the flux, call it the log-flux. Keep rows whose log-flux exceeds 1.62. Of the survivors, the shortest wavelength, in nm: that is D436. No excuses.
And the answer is 434.40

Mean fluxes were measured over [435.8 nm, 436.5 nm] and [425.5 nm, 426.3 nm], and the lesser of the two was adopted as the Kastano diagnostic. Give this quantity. 34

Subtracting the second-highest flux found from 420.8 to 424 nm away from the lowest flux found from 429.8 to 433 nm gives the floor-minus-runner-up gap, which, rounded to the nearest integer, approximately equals -10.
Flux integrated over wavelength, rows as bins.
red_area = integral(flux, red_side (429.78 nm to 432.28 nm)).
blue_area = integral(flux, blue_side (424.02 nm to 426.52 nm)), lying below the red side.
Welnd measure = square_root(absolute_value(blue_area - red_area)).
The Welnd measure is 4.7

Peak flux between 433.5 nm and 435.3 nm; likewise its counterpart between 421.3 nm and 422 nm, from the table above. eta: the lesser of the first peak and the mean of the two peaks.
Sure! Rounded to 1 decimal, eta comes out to 53.3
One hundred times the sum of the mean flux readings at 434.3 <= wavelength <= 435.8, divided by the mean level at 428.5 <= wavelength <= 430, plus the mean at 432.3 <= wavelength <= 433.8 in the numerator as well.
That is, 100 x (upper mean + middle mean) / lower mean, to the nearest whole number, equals 311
